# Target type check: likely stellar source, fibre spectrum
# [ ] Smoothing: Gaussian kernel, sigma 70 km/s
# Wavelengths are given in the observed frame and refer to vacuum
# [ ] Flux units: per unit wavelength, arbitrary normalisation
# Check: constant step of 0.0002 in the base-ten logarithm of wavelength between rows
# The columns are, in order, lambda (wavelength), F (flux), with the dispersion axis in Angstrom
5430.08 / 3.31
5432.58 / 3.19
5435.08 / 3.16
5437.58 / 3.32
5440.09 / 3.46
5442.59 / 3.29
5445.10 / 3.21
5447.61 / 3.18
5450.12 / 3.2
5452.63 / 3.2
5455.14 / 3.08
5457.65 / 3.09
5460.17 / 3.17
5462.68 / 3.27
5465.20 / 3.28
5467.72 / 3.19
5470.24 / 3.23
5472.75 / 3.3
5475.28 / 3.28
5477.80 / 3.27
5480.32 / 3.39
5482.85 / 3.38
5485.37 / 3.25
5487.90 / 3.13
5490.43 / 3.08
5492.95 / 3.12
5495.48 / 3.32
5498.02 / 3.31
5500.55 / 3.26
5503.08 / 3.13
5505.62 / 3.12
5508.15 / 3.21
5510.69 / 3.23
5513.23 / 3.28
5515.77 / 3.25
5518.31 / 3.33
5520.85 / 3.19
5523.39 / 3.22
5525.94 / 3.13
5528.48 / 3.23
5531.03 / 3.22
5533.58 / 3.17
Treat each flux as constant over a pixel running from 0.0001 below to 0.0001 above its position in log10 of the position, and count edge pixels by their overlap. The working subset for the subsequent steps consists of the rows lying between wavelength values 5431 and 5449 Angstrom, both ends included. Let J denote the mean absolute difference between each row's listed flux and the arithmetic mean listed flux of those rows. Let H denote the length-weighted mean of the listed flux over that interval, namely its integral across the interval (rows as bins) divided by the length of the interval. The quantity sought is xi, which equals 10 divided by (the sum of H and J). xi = 2.99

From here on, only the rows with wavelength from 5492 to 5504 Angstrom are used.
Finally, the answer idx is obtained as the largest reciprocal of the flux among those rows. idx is 0.321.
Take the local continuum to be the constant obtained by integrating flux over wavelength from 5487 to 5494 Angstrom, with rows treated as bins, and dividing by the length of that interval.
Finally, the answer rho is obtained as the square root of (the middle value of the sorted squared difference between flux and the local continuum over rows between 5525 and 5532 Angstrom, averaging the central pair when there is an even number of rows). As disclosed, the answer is 0.108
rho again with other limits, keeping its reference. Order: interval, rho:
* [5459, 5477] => 0.158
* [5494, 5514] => 0.134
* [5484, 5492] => 0.032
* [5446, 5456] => 0.079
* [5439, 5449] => 0.144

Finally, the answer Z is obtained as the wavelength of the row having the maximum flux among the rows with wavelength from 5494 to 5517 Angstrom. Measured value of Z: 5495.48 Angstrom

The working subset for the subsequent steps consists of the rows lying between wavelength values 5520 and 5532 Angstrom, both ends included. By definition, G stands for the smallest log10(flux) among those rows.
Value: 0.496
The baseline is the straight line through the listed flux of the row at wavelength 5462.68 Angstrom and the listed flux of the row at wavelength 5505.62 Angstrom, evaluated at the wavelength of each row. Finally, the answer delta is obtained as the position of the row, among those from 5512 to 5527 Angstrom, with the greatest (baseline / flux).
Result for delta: 5525.94 Angstrom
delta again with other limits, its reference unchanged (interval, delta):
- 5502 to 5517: 5505.62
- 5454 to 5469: 5455.14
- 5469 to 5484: 5470.24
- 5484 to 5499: 5490.43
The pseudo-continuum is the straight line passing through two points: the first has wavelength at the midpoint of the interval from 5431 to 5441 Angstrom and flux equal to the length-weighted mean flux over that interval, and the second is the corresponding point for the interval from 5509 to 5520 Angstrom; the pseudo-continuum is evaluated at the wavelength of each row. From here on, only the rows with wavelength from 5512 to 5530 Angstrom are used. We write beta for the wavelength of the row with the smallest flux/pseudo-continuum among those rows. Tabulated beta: 5525.94 Angstrom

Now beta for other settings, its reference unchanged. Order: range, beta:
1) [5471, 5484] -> 5477.80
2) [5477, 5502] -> 5490.43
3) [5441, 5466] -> 5455.14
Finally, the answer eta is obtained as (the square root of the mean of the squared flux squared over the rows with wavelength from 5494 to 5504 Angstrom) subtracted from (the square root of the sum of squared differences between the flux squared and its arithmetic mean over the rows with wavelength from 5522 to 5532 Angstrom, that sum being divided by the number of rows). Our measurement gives -10.4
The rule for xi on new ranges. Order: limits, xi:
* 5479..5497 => 2.99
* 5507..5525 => 3.05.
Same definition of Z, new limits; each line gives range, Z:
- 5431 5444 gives 5440.09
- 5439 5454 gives 5440.09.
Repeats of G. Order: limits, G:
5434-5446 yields 0.500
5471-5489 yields 0.496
